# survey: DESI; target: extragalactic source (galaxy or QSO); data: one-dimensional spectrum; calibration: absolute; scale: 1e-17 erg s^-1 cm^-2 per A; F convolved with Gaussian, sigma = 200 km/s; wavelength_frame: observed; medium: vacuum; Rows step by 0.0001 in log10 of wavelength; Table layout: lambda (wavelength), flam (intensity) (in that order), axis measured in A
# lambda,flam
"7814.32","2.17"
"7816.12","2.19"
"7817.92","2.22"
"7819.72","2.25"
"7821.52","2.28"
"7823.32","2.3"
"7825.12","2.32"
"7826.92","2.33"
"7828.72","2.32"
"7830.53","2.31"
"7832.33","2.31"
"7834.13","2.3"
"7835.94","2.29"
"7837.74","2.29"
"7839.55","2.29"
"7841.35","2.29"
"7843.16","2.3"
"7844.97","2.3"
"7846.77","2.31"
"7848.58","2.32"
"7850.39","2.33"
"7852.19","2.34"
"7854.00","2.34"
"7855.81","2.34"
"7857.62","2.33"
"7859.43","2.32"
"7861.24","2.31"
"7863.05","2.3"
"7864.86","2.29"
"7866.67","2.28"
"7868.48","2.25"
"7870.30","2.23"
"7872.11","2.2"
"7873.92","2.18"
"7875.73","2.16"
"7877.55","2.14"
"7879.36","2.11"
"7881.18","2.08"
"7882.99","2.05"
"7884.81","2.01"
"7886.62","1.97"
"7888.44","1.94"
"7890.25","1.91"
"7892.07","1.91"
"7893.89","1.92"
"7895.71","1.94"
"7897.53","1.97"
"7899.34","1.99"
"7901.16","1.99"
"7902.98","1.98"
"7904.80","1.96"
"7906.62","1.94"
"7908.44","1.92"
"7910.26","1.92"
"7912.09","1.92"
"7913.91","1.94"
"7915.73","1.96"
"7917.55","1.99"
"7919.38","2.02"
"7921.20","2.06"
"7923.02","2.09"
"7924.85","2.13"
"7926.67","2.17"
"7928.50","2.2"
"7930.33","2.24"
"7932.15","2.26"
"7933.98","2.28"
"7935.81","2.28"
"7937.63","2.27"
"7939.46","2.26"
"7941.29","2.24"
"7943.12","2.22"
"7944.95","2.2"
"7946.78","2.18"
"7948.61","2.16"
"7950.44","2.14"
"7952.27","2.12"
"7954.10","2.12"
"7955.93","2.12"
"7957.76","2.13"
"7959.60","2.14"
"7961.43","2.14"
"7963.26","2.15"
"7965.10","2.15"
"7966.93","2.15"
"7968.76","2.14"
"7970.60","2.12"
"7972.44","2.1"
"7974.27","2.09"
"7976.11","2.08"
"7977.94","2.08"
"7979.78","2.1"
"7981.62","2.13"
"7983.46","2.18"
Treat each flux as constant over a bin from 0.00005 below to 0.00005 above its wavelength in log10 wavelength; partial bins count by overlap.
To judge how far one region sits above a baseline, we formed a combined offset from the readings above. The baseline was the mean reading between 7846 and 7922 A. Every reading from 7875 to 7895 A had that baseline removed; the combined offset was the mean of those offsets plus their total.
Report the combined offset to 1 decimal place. -1.0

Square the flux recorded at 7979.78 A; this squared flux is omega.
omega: 4.41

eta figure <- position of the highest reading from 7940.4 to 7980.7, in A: 7941.29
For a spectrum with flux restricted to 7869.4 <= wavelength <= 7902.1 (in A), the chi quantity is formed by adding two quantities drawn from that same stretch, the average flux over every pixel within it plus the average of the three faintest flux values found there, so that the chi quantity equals 4.0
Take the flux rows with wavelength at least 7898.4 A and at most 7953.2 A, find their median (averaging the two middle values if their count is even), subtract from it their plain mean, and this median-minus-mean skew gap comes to 0.024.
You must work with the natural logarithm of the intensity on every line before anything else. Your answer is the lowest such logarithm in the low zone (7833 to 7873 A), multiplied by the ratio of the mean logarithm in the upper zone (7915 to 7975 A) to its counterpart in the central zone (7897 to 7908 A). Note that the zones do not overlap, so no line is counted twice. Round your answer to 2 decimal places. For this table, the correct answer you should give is 0.89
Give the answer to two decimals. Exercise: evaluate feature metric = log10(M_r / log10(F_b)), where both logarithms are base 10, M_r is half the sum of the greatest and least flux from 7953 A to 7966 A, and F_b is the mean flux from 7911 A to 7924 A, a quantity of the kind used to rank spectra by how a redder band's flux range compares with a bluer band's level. 0.85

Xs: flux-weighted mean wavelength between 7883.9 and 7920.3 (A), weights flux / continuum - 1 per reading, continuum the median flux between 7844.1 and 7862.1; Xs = 7902.0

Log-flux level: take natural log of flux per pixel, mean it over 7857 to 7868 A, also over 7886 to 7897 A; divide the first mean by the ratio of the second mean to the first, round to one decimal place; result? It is 1.1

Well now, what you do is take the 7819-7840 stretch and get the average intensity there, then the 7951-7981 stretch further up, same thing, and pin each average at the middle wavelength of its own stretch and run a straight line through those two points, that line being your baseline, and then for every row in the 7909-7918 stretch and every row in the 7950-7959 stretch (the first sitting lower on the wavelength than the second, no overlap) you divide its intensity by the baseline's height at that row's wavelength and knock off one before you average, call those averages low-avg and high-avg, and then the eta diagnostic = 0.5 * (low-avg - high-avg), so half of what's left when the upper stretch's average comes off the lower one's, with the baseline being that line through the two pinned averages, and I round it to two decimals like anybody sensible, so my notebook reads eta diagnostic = -0.05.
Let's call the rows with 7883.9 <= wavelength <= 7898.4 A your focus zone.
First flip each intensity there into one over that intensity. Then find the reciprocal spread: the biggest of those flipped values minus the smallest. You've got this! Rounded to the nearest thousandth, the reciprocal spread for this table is 0.026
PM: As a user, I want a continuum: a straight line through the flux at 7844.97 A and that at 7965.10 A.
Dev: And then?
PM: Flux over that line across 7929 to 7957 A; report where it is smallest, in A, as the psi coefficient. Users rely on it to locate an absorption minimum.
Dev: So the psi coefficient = 7952.27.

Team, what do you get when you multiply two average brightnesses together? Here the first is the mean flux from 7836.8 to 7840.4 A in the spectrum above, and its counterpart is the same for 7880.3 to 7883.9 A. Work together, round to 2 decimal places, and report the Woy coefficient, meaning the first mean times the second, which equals 4.73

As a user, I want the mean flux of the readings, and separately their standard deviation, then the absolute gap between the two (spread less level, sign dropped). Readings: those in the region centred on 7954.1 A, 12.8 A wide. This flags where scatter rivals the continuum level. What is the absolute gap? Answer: 2.12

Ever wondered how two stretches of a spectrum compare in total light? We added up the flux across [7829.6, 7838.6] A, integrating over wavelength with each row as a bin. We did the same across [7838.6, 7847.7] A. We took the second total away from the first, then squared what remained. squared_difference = 0.0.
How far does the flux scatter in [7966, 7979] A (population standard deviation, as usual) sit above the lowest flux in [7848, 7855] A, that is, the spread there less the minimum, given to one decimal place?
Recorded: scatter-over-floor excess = -2.3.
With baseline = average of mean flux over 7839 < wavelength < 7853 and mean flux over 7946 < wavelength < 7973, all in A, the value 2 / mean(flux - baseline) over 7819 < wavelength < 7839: 26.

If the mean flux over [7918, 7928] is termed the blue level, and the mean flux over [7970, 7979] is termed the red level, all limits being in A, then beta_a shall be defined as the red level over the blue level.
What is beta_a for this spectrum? 1.00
